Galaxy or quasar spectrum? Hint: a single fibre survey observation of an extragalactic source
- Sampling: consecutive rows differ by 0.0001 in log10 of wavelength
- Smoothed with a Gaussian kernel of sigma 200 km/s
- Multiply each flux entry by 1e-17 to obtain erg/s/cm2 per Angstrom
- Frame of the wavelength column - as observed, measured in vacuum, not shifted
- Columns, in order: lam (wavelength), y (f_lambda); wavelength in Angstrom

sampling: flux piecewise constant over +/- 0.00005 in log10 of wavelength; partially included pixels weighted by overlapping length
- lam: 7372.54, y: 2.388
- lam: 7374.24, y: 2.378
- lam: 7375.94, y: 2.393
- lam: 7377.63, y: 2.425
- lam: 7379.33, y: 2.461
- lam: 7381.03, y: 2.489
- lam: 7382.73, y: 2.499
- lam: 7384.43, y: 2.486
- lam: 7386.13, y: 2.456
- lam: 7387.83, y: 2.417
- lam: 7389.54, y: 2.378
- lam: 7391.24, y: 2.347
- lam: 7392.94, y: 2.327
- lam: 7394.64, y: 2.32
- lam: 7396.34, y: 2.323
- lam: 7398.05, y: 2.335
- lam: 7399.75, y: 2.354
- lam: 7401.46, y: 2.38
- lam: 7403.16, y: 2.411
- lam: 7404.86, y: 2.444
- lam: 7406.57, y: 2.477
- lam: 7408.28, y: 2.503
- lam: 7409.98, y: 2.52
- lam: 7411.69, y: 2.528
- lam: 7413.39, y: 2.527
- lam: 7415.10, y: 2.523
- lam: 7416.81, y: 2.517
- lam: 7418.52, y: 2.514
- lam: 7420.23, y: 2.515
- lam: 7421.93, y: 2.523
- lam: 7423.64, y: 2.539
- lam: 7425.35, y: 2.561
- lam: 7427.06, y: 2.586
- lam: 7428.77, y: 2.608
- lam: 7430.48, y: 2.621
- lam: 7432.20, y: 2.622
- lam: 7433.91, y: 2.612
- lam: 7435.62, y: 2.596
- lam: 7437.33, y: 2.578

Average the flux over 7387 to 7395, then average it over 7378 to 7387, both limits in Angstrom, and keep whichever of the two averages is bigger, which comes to 2.48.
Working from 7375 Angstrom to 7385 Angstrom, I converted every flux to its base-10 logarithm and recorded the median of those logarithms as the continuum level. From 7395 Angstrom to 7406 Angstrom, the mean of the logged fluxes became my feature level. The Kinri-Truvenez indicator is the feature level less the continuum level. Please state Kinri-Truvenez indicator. -0.018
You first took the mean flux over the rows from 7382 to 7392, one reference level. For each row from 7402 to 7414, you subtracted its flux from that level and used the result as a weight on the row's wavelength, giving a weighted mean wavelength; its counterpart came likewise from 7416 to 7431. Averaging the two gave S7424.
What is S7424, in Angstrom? 7417.8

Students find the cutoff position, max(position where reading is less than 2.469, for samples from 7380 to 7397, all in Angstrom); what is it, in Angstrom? 7396.34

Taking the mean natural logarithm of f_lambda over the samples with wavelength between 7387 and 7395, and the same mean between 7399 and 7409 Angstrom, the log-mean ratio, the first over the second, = 0.97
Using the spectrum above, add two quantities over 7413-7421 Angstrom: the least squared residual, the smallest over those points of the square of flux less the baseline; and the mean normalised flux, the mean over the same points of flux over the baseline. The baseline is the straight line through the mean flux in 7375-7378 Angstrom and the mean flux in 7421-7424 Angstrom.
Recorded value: 1.00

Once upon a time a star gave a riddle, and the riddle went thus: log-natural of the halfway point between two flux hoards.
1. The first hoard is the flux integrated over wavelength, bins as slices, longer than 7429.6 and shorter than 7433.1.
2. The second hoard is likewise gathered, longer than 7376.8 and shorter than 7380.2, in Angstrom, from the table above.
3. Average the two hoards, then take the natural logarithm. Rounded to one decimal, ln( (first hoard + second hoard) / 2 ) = 2.2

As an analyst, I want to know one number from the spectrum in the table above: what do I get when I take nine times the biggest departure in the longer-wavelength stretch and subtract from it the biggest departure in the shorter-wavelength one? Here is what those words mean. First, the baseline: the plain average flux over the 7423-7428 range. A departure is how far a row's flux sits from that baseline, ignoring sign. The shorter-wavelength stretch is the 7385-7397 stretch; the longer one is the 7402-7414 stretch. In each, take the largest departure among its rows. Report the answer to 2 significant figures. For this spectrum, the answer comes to 1.1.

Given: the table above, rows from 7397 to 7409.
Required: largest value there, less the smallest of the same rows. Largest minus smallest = 0.17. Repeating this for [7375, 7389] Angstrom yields 0.11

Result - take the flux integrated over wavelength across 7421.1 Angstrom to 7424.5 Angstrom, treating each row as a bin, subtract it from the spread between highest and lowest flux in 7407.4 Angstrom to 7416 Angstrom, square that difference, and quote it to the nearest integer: 74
